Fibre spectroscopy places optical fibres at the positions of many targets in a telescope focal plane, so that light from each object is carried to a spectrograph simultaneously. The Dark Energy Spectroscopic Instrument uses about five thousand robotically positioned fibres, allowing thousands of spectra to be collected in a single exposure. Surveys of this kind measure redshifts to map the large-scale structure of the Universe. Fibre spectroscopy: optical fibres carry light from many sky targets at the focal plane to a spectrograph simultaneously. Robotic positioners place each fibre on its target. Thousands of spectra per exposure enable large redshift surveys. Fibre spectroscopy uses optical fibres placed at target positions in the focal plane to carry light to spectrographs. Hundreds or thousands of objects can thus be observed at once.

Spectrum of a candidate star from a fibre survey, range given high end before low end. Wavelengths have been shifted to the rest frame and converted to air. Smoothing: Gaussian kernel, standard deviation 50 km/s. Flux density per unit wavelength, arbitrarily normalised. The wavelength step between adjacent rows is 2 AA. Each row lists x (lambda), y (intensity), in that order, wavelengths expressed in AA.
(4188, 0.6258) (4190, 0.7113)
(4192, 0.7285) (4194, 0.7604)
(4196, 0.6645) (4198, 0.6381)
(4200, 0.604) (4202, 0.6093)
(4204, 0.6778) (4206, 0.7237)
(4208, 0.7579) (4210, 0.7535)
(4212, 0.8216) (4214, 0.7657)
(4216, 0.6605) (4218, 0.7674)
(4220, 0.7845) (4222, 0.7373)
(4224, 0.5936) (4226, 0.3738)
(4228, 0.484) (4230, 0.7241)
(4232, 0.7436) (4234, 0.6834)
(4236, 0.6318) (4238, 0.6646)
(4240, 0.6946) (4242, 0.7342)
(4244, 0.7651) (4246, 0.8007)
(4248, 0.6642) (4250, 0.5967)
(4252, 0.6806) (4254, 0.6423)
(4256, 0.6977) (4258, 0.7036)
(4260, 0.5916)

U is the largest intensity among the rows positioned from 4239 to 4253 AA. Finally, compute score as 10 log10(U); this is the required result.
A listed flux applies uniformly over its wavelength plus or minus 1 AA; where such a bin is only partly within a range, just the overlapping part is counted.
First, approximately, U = 0.8007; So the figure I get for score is -1.0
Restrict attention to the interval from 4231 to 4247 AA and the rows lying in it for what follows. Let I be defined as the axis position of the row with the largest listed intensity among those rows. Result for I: 4246 AA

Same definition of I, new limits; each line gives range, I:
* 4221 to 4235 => 4232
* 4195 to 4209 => 4208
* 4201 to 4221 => 4212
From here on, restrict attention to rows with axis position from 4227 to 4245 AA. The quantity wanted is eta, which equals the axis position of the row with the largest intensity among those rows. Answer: 4244 AA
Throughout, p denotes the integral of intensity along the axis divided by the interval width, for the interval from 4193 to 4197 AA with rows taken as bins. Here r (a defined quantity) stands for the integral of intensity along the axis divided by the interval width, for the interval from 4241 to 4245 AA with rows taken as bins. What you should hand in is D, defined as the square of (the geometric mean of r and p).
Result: 0.534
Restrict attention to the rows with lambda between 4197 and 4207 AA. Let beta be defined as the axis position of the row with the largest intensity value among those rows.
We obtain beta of 4206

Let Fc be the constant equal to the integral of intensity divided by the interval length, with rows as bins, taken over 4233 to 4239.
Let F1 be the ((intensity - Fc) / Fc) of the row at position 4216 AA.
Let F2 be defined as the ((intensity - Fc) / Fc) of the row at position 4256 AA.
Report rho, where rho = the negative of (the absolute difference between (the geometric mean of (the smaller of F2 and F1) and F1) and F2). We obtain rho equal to -0.06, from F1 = 0.001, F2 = 0.06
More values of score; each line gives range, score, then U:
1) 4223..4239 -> -1.3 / 0.7436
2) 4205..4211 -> -1.2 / 0.7579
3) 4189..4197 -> -1.2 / 0.7604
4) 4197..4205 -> -1.7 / 0.6778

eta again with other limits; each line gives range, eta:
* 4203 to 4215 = 4212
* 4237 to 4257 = 4246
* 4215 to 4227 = 4220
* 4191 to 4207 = 4194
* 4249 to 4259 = 4258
